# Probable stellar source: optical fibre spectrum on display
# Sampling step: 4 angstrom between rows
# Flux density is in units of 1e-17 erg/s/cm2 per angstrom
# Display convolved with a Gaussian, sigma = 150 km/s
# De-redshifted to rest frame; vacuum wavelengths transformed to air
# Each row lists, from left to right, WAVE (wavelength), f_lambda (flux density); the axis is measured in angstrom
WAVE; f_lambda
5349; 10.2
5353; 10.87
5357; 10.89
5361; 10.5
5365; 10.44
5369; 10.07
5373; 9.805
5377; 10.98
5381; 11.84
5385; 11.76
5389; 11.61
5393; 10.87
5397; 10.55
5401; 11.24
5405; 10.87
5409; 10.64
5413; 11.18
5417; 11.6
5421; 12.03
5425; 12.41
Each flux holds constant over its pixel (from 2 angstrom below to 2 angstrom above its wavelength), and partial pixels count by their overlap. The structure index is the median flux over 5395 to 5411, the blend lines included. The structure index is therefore 10.8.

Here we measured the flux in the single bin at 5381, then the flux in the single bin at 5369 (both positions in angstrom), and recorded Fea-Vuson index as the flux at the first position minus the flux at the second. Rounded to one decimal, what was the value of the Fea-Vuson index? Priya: 1.8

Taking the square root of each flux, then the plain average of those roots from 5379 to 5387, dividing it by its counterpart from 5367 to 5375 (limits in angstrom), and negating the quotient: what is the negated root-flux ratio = -1.09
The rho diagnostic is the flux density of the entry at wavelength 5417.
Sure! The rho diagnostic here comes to 11.6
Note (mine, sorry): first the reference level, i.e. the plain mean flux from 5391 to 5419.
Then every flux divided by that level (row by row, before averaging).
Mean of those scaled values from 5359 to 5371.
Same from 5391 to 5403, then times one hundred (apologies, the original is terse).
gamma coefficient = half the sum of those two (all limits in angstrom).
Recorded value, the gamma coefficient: 50.0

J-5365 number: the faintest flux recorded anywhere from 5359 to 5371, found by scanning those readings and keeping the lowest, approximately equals 10.07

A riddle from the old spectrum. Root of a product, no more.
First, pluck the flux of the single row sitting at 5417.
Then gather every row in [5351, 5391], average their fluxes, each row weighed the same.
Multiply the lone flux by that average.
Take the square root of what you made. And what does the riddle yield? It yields 11.2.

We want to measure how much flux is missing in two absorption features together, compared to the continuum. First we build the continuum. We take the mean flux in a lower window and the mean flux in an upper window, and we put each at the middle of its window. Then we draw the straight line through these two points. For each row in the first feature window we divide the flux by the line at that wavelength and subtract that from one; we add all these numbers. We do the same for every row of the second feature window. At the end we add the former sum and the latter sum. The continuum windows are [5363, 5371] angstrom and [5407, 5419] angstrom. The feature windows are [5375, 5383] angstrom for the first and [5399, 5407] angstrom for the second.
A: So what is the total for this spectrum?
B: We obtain -0.20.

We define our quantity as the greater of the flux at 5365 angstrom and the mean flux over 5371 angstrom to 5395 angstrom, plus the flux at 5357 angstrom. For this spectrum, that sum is 22.0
